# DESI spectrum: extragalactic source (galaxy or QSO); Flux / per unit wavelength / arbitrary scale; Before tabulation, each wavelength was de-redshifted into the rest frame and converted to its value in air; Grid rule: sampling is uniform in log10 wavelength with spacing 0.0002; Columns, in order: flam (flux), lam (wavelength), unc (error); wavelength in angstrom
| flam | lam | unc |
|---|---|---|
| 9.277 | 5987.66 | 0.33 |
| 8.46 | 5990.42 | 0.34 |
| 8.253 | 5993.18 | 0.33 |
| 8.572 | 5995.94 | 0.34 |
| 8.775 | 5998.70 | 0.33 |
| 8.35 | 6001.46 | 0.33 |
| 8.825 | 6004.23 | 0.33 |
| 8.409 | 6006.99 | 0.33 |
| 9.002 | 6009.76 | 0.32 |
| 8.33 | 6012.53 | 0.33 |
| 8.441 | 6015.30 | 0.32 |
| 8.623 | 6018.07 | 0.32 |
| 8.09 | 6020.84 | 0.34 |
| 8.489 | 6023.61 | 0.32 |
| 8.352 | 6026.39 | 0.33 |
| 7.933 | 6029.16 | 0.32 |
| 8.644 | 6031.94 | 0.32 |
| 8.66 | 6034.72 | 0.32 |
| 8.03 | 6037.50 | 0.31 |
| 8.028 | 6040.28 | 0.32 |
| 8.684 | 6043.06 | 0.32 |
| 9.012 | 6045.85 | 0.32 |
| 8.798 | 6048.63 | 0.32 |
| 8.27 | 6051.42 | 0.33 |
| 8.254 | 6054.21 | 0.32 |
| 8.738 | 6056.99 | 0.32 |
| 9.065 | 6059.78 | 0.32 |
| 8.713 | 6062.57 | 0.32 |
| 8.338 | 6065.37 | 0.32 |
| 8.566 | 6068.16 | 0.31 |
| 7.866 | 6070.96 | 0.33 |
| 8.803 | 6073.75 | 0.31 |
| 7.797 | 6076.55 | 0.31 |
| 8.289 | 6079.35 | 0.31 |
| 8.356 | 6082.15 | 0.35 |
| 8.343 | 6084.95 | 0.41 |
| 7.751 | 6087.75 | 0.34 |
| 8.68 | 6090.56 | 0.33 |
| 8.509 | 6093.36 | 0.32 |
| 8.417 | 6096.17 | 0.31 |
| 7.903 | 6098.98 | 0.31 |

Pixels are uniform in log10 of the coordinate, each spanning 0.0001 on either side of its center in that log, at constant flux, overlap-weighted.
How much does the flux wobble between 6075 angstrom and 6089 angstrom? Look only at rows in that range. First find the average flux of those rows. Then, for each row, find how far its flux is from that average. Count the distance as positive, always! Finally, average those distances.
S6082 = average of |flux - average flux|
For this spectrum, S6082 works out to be 0.267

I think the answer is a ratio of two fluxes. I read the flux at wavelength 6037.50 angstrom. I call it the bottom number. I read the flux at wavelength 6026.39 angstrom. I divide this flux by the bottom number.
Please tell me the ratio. 1.04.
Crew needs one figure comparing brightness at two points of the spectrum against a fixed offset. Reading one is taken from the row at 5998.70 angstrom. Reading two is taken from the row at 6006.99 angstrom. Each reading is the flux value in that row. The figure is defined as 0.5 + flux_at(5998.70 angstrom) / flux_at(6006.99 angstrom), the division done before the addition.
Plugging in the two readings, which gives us 1.54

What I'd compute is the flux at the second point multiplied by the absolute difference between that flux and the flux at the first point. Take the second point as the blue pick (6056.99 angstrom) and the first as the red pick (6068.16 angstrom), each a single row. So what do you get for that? 1.5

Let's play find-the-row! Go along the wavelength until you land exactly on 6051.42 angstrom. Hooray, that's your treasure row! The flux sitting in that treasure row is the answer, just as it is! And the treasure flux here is 8.27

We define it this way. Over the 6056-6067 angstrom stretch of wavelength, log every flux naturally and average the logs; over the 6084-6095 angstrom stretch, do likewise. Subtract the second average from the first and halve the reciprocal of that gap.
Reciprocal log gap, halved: 11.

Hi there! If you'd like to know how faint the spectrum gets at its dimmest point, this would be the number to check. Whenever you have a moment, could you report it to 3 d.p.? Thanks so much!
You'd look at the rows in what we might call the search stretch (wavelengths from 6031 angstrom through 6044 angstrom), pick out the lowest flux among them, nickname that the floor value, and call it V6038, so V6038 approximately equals 8.028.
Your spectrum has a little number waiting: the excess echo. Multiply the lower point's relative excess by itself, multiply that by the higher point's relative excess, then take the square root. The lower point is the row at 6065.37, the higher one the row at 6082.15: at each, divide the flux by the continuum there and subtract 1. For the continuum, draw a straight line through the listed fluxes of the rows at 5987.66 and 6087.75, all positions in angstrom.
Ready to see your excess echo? 0.0078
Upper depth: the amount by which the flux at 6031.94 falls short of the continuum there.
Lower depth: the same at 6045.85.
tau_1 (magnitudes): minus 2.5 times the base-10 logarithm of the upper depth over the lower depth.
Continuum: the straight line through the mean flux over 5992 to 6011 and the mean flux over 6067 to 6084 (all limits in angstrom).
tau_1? 1.3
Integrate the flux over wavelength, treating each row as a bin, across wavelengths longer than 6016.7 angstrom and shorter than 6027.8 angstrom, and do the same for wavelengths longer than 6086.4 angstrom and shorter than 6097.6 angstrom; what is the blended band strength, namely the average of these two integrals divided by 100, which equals 0.933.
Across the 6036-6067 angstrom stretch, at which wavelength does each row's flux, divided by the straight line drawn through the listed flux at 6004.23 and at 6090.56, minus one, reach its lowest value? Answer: 6037.50 angstrom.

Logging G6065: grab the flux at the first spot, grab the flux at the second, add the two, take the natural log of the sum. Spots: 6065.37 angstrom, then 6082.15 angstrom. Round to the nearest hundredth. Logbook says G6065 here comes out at 2.82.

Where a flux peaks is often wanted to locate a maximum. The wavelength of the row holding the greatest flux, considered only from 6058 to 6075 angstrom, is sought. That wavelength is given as 6059.78 angstrom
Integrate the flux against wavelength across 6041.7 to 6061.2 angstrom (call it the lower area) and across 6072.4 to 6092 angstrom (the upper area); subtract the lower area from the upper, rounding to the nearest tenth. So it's -7.0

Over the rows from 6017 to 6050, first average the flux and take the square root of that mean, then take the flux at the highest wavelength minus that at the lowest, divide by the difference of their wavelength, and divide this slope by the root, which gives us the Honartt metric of 0.002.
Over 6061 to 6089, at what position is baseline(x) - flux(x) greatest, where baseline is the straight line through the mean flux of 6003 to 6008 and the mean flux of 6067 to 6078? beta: 6076.55 angstrom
